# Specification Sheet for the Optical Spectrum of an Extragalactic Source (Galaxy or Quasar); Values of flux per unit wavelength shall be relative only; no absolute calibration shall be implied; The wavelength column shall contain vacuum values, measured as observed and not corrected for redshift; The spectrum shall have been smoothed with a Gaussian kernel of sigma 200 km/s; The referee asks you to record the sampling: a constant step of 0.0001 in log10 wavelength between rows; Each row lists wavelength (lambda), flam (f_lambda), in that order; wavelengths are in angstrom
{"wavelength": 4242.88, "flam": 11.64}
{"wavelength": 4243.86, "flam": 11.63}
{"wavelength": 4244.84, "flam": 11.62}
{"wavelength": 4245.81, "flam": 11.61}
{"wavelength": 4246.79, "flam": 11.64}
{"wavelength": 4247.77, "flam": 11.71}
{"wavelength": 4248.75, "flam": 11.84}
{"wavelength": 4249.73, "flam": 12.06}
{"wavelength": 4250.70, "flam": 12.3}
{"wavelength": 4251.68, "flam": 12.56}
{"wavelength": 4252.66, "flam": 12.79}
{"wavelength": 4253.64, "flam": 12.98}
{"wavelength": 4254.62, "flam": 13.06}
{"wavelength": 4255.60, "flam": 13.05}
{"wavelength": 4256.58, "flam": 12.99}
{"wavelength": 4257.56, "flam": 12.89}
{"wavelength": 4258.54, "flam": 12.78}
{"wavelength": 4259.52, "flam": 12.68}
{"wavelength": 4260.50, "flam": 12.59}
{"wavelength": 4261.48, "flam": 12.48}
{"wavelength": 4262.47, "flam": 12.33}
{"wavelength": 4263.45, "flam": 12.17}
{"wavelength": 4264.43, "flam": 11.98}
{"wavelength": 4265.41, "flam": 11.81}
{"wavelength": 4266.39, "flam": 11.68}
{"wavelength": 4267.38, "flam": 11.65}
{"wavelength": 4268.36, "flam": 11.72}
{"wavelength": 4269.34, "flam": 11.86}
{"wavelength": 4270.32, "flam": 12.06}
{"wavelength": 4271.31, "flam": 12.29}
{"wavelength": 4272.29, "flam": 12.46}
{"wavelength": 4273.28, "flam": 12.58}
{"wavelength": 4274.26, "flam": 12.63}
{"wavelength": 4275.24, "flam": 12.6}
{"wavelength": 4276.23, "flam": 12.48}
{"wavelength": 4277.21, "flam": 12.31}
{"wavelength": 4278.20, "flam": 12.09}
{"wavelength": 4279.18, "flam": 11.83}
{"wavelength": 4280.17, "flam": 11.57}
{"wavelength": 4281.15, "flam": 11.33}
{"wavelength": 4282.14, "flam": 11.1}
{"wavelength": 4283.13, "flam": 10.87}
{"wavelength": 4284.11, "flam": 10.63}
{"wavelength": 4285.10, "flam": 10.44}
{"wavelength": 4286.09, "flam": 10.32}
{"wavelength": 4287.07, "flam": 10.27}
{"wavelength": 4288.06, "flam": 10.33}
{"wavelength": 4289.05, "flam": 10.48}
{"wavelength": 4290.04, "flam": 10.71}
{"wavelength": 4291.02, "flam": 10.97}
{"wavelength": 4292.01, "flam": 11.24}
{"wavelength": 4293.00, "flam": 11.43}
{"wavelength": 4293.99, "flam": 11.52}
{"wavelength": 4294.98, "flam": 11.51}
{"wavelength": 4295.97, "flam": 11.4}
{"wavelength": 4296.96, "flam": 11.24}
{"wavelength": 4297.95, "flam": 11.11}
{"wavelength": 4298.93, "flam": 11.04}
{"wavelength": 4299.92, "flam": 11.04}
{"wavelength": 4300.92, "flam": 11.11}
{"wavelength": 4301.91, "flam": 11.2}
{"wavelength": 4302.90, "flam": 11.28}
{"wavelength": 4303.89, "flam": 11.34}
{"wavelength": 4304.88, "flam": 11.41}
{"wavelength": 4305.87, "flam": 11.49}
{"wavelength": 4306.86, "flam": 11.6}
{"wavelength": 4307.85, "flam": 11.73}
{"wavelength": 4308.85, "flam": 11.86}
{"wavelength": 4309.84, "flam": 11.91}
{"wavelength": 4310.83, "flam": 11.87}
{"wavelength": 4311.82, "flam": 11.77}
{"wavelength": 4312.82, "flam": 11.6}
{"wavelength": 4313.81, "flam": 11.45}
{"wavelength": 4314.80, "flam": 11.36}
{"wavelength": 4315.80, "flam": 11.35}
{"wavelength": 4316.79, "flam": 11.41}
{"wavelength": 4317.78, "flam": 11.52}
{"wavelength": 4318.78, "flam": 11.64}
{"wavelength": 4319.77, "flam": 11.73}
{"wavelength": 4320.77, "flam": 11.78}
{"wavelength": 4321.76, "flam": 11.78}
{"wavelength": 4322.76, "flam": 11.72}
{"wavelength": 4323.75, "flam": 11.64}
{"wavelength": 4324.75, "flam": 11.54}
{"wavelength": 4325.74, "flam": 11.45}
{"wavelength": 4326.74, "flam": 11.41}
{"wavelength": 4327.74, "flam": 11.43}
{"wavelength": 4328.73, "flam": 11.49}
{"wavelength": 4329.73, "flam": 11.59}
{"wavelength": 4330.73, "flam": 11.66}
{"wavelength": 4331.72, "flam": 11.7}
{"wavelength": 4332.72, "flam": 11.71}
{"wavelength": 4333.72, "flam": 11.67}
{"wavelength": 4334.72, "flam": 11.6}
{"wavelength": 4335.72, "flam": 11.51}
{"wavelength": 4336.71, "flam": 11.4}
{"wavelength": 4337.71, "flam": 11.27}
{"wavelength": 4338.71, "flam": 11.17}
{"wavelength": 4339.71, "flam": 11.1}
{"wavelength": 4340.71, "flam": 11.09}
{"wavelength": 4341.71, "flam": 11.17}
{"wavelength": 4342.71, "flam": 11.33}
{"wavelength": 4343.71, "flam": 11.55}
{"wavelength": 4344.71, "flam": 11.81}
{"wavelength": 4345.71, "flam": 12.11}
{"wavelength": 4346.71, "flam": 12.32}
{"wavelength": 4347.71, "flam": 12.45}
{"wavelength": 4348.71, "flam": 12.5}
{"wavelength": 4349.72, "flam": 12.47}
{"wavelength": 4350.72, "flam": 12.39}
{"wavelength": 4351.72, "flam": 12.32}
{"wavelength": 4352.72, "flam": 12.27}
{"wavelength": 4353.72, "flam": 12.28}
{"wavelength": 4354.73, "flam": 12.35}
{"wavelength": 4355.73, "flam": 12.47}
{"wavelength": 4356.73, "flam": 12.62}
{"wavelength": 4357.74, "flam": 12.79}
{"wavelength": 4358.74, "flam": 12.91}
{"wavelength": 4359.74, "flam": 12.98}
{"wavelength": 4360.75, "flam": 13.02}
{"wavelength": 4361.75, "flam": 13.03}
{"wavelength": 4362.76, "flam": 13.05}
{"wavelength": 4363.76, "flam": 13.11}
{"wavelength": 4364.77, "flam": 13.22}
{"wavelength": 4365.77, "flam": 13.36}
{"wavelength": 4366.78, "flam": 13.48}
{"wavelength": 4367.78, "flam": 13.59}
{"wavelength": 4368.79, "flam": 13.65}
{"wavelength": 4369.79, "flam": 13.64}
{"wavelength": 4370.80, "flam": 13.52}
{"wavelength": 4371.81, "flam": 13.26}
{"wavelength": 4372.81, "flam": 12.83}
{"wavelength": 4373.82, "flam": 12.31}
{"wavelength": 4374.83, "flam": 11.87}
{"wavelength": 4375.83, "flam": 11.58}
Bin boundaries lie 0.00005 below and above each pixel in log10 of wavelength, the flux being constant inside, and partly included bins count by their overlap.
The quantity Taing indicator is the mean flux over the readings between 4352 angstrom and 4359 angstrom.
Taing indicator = 12.5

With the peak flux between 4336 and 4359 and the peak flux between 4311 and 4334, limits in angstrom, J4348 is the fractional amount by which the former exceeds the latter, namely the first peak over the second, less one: 0.10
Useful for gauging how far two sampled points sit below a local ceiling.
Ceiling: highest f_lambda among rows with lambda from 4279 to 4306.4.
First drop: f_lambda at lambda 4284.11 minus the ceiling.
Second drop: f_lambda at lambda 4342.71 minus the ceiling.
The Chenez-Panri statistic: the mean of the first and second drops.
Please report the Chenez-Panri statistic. -0.85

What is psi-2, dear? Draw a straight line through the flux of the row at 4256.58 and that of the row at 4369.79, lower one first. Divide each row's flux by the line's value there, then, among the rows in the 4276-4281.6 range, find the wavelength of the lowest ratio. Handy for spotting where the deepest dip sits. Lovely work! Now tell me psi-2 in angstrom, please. 4281.15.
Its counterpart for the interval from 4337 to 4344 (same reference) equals 4340.71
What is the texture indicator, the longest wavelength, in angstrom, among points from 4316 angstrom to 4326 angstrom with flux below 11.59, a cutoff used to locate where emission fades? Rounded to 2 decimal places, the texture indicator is 4325.74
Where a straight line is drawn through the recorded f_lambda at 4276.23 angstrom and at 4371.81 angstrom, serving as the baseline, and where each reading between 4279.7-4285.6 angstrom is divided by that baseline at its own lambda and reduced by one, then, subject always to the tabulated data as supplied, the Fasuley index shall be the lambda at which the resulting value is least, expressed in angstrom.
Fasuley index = 4285.10 angstrom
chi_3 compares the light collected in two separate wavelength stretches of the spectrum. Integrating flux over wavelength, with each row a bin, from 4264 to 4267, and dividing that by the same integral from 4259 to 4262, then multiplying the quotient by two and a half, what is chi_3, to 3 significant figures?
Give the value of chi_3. 2.35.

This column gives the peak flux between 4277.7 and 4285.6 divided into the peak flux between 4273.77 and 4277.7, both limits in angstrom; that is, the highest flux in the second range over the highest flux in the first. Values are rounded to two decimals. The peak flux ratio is 1.04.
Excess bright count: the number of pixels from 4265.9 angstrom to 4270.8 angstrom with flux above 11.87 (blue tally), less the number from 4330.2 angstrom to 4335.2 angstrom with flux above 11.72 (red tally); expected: 1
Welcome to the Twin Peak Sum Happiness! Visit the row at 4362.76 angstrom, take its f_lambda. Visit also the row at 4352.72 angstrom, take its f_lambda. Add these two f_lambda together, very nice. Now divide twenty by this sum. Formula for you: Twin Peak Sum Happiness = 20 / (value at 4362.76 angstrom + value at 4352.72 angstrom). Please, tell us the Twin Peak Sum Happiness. 0.790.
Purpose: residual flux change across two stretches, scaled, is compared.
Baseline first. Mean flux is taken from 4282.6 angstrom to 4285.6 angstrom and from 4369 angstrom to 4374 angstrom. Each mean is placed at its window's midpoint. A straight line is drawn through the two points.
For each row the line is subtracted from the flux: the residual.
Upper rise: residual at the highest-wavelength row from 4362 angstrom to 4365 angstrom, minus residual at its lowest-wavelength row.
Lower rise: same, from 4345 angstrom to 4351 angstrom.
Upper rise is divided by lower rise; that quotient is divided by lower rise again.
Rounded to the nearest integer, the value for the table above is 6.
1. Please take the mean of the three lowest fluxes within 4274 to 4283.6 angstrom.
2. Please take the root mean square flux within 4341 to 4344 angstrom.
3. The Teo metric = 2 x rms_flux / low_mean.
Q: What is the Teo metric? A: 2.0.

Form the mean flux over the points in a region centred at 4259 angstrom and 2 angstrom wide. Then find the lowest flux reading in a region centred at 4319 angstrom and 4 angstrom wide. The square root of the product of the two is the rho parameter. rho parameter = 12.1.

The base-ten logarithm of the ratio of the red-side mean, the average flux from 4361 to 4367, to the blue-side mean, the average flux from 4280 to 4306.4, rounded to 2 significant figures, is 0.077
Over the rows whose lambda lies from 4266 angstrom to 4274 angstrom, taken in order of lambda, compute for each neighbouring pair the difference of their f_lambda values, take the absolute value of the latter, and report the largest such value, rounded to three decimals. 0.230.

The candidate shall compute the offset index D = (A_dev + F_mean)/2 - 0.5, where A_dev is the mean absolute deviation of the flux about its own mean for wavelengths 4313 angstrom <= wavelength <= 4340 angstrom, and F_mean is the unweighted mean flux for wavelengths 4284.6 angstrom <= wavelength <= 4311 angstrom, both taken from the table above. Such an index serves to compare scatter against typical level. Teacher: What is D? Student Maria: 5.16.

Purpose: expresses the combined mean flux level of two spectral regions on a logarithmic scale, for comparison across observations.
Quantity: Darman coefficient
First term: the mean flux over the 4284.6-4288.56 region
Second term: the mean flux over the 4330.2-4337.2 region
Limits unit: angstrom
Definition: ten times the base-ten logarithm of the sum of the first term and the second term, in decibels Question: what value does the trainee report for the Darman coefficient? 13.4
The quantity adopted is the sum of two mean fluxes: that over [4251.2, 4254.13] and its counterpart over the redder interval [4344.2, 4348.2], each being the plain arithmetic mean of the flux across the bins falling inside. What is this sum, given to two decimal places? 24.95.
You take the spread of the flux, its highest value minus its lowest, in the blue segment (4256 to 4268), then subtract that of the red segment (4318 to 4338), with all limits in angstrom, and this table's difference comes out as 0.8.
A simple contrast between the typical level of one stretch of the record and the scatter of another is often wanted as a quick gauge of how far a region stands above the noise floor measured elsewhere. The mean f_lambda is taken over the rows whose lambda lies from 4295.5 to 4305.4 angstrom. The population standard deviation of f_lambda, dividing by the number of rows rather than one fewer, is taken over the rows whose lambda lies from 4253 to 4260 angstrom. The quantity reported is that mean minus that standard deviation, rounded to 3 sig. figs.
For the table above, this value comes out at 11.1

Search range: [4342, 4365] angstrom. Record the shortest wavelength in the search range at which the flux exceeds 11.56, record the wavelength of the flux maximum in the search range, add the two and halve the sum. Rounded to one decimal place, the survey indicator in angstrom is 4354.7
